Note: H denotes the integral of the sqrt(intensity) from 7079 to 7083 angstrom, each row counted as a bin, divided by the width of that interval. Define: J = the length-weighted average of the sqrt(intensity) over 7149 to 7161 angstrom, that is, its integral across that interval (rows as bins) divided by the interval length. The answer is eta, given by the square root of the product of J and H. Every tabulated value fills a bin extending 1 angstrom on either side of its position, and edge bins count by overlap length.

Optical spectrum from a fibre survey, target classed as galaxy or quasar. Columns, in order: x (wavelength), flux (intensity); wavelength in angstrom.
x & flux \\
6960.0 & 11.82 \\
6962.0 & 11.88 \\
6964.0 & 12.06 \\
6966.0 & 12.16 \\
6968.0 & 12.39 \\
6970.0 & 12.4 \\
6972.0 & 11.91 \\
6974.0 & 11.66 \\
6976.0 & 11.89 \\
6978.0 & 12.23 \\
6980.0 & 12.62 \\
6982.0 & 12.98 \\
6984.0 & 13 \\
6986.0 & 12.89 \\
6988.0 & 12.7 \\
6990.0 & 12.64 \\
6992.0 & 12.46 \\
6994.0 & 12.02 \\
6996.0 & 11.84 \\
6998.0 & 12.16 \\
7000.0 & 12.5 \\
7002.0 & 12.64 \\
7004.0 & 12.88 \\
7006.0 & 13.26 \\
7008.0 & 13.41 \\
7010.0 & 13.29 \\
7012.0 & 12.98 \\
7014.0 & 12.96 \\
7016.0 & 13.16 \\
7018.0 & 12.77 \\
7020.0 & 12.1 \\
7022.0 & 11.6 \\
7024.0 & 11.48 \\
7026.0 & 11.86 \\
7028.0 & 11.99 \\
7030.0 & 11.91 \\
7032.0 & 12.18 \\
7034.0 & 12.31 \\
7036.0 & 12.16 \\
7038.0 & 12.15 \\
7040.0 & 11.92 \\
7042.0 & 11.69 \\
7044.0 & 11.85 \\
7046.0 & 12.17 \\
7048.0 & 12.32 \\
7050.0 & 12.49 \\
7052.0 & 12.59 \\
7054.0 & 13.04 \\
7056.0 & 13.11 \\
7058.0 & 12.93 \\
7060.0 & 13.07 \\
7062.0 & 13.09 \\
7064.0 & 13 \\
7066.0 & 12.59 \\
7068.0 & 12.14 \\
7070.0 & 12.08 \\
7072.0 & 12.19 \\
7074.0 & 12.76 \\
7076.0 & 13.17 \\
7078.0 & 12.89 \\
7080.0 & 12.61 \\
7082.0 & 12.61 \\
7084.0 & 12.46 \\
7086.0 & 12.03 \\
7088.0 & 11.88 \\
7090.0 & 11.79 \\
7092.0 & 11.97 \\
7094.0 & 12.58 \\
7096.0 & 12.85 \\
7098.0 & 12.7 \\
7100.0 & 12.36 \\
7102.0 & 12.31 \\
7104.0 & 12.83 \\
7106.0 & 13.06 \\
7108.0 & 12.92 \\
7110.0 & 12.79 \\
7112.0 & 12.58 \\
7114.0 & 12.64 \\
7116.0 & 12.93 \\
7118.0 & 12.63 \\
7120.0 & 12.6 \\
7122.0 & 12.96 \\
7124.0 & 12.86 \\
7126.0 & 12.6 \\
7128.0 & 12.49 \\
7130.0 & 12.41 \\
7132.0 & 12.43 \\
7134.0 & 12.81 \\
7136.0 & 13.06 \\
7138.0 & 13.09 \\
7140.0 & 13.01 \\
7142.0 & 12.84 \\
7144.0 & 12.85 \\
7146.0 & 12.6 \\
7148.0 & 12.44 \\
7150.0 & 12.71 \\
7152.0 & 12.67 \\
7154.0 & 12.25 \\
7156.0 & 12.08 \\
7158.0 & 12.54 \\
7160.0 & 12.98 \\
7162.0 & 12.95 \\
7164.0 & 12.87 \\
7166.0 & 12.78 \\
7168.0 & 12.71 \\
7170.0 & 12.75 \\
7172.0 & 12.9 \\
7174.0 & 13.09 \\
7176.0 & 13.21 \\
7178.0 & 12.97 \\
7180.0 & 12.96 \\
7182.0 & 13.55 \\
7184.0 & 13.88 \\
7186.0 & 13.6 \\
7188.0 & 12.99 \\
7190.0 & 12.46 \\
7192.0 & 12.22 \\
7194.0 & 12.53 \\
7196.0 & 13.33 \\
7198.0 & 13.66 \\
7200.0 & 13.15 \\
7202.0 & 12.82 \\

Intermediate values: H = 3.55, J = 3.541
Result 3.55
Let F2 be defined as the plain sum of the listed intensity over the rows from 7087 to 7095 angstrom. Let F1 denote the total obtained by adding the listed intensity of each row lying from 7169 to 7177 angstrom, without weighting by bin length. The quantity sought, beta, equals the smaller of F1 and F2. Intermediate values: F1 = 52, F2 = 48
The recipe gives 48.2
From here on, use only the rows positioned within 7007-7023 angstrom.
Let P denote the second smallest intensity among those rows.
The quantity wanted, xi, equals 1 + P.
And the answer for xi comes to 13.1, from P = 12.1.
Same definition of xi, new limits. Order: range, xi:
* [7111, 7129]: 13.6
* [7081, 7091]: 12.9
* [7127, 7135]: 13.4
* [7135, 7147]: 13.8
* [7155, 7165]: 13.5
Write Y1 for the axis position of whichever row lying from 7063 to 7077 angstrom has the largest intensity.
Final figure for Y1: 7076.0 angstrom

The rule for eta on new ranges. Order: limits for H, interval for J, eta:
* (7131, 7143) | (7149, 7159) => 3.56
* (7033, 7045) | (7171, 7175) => 3.53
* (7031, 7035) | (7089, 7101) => 3.51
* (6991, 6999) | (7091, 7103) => 3.51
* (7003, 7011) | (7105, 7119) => 3.61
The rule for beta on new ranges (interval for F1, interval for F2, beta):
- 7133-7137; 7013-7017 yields 25.9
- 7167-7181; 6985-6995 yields 62.7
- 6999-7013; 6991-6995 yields 24.5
